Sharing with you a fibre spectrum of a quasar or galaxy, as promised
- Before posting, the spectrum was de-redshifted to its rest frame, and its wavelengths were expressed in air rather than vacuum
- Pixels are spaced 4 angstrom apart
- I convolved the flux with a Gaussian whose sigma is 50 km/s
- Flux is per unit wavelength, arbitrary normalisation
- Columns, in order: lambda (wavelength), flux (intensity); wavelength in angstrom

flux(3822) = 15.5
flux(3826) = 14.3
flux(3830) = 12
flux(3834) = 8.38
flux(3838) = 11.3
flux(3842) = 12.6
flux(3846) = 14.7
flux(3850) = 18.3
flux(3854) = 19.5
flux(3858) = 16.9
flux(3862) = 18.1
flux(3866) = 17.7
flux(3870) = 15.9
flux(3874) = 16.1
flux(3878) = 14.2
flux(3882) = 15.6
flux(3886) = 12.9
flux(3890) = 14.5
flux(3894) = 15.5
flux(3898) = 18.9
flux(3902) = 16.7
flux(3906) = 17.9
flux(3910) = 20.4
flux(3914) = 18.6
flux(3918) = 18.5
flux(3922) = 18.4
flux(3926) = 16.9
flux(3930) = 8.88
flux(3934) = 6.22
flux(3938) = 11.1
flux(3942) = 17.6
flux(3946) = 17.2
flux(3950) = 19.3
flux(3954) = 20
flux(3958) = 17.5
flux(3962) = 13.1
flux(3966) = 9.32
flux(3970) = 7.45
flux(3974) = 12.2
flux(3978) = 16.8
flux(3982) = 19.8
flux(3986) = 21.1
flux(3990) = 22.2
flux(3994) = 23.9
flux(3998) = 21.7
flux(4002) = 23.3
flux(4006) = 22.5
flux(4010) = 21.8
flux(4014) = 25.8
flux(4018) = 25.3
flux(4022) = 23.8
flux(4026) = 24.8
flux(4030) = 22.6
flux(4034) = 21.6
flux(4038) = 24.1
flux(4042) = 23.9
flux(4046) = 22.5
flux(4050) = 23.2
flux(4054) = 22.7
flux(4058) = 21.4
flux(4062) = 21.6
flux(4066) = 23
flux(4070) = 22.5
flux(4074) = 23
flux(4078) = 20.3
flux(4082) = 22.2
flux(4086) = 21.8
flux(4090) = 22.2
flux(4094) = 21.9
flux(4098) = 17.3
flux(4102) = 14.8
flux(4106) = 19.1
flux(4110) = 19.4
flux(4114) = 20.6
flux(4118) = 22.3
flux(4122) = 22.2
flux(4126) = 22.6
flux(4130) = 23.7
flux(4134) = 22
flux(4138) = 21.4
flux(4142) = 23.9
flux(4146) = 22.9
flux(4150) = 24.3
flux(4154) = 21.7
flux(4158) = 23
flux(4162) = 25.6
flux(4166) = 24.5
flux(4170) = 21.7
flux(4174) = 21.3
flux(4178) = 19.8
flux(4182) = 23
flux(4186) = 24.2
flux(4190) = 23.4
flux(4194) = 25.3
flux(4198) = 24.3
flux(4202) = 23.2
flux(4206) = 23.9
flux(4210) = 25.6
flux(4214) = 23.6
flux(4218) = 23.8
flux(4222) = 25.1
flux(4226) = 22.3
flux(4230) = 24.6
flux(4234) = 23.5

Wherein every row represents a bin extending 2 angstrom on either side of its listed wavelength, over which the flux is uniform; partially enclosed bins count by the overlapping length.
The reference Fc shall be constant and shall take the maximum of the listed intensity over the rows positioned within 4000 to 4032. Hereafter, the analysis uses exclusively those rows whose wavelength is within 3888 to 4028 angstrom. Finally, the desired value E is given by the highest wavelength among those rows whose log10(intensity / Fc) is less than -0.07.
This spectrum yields 4010 angstrom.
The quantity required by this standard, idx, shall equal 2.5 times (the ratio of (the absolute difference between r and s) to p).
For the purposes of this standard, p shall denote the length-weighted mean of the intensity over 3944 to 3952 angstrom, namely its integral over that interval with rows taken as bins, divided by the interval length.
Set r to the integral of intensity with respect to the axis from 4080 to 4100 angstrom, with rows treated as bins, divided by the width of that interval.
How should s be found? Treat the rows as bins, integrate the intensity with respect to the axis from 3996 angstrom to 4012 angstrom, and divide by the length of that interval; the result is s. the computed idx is 0.2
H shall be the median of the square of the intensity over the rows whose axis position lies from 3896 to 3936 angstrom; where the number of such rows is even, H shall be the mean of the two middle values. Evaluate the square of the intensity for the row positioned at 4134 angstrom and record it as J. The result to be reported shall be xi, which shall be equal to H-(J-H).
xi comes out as 175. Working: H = 329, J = 484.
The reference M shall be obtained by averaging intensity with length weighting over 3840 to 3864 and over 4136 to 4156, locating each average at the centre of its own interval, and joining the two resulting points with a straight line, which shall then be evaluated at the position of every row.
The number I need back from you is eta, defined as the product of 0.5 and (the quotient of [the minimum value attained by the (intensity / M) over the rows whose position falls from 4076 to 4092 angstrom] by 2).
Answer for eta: 0.237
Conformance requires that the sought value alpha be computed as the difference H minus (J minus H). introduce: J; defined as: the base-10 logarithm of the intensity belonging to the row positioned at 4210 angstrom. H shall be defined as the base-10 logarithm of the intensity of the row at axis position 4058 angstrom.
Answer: 1.25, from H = 1.33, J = 1.41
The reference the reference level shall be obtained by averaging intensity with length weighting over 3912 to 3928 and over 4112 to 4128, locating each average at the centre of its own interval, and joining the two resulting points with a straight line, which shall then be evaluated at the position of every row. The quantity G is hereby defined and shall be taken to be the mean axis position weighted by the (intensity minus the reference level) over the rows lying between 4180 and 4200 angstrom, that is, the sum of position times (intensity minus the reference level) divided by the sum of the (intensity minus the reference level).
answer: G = 4193.0 angstrom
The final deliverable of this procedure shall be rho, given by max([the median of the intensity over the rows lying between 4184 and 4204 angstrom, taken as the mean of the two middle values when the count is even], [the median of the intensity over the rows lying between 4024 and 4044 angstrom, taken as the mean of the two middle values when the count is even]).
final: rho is 24.2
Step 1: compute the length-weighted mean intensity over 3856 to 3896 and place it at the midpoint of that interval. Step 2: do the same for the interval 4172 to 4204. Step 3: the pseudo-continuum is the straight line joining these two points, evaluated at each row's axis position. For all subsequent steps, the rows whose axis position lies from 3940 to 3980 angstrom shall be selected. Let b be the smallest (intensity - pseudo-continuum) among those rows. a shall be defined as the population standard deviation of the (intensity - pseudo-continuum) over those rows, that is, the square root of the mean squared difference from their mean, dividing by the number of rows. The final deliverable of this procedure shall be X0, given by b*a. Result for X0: -44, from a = 4.2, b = -10.5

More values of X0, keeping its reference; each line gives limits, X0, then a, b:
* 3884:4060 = -47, 4.3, -10.9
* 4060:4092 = 0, 0.9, -0.2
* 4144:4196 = -5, 1.6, -3.0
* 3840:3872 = -5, 2.0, -2.3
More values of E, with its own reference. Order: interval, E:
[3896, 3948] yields 3946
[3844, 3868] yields 3866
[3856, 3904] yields 3902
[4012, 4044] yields 4034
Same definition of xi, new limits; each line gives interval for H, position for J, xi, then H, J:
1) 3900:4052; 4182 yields 263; 396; 529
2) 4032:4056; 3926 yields 768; 527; 286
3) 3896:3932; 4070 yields 171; 339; 506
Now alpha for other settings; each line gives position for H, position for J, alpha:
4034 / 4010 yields 1.33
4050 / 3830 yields 1.65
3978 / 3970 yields 1.58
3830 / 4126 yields 0.80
